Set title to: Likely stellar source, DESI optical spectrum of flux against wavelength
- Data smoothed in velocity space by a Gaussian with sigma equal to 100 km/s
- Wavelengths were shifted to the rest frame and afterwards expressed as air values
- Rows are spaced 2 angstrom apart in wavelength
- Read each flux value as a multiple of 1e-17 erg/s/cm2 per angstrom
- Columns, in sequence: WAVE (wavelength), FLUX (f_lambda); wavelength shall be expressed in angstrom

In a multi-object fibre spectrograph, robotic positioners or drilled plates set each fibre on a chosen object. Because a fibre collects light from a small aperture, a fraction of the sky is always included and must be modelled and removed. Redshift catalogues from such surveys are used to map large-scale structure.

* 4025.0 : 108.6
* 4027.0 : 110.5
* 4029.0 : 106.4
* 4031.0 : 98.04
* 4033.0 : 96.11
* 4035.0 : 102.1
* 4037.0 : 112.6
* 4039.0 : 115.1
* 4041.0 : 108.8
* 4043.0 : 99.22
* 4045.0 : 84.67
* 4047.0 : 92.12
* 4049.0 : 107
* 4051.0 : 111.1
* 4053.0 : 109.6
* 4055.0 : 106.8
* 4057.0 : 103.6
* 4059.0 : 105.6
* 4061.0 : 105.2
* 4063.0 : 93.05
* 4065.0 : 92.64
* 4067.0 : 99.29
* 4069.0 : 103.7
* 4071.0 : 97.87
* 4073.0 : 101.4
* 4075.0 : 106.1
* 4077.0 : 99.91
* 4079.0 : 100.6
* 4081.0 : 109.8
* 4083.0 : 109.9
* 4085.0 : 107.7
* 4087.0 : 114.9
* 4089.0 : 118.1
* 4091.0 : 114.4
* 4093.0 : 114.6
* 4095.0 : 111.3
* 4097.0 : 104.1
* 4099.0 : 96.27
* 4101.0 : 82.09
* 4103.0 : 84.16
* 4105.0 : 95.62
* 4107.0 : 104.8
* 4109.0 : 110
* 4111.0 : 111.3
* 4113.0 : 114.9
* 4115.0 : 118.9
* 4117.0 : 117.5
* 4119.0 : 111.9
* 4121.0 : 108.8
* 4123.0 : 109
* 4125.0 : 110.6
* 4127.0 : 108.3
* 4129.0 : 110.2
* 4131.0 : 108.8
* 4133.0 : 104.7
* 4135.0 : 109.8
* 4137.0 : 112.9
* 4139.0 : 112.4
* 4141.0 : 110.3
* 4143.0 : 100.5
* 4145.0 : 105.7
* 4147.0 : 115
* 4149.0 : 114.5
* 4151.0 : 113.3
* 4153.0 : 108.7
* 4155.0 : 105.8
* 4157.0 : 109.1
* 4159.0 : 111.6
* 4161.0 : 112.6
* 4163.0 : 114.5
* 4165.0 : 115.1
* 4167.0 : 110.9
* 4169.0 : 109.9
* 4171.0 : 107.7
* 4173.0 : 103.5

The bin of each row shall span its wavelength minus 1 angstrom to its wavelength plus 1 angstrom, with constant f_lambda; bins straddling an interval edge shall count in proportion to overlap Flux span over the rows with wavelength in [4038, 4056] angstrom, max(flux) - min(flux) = 30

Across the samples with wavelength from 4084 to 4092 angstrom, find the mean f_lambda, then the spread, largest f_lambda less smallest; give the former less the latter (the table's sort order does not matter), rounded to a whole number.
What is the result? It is 103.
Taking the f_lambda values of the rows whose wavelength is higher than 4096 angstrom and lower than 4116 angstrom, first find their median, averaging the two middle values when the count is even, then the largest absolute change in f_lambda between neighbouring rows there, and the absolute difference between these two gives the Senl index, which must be 90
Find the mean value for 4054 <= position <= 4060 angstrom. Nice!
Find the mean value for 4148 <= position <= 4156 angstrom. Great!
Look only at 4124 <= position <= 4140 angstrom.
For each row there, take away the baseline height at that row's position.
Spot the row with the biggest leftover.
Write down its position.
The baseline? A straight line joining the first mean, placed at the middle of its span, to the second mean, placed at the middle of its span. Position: 4137.0 angstrom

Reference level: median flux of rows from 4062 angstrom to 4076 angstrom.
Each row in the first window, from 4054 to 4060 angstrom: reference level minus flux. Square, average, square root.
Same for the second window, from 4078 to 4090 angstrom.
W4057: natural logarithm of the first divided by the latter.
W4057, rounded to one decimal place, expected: -0.7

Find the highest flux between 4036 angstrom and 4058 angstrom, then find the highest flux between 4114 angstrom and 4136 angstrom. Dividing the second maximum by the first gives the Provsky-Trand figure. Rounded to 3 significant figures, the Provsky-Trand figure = 1.03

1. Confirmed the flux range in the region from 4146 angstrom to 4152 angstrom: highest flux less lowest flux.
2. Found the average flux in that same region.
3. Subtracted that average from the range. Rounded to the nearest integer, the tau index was -113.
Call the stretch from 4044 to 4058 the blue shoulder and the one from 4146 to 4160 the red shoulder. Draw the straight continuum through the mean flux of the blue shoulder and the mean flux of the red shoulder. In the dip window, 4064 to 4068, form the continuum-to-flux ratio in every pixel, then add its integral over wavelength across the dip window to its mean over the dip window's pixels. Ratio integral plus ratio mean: 5.40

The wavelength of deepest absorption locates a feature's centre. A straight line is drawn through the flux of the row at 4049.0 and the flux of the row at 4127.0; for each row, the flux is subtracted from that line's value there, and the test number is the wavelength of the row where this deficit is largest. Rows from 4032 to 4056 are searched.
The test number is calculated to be 4045.0 angstrom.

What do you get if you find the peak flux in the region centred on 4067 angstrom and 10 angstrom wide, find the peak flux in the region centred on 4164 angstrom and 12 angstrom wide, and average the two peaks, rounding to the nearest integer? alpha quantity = 109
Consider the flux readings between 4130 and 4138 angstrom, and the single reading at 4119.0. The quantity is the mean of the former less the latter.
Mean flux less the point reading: -3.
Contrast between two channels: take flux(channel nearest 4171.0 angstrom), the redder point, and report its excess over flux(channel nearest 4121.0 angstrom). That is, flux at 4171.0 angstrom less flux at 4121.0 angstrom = -1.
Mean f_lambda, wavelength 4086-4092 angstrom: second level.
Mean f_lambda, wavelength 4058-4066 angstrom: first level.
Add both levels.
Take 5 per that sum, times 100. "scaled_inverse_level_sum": 2.33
